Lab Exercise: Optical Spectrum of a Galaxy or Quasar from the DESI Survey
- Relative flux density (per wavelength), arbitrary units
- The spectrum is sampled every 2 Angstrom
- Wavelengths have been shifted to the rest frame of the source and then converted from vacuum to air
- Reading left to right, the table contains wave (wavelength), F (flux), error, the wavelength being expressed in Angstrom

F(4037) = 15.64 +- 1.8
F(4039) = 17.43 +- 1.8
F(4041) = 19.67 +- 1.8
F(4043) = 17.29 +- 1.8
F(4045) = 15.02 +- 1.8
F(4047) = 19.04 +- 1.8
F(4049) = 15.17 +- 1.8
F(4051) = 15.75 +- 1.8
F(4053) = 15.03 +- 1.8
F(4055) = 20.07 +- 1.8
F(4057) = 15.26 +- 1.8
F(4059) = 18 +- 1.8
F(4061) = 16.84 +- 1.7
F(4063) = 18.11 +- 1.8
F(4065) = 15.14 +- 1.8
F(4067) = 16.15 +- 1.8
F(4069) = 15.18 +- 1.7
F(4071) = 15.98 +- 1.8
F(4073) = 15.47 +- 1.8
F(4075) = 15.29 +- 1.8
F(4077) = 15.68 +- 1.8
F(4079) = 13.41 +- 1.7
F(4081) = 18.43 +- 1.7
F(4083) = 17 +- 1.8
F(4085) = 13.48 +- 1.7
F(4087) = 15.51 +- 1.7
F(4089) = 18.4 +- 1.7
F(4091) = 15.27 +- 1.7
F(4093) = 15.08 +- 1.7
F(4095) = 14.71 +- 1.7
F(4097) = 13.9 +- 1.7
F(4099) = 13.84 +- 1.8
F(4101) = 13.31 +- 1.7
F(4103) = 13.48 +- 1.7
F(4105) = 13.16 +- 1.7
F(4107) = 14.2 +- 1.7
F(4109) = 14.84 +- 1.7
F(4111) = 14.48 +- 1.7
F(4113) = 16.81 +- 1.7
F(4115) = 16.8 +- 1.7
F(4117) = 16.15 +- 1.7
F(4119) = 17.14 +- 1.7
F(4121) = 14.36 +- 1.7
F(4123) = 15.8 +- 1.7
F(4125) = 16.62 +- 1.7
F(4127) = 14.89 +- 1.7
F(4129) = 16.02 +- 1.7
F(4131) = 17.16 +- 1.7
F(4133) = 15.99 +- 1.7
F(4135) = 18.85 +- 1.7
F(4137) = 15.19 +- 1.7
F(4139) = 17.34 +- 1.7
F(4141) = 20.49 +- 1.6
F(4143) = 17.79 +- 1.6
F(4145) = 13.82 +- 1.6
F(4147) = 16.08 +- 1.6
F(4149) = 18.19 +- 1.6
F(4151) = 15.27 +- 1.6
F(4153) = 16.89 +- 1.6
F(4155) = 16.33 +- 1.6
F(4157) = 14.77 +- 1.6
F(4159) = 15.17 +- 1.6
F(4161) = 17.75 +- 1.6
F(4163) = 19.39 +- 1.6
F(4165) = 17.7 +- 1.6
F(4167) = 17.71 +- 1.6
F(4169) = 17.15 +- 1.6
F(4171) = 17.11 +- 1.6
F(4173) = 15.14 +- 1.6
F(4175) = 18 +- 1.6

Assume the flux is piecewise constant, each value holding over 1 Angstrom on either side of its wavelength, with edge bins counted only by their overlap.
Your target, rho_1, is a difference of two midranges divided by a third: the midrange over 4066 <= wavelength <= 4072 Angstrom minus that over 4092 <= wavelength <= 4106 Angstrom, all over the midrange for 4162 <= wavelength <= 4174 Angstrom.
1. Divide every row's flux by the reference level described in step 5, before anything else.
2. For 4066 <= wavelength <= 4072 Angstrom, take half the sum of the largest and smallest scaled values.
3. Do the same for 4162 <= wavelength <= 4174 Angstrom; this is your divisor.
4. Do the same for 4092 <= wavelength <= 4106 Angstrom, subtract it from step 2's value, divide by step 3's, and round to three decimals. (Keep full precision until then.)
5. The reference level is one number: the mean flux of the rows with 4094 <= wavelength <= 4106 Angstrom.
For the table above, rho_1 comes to 0.089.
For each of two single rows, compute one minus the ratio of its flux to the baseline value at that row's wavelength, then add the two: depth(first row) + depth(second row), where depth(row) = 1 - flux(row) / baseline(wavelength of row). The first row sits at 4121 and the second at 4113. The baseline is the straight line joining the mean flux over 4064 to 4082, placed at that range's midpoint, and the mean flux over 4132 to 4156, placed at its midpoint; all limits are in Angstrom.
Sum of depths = 0.10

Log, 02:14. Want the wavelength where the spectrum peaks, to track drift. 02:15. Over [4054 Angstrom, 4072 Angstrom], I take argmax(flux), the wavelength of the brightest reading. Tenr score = 4055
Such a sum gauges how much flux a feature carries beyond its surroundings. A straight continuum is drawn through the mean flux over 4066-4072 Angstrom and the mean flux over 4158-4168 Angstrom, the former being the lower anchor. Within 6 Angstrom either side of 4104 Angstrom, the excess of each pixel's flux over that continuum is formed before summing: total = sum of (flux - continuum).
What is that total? -16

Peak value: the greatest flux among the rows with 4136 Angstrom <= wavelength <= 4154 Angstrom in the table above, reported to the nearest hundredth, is 20.49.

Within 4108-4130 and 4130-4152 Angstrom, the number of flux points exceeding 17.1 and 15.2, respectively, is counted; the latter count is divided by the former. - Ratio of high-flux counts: 9.0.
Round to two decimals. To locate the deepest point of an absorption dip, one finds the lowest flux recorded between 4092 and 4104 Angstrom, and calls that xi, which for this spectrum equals 13.31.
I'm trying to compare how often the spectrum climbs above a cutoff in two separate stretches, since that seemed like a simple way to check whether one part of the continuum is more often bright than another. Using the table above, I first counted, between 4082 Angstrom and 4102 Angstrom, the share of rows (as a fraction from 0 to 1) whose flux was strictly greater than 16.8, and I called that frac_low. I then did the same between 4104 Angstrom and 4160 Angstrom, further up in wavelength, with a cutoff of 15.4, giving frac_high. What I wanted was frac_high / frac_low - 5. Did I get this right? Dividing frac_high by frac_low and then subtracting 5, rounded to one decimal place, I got -2.0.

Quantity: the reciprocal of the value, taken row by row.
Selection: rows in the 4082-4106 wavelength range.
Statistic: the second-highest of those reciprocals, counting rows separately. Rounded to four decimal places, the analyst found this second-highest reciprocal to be 0.0751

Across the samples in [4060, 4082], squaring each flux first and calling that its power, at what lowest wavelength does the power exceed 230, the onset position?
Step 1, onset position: 4061 Angstrom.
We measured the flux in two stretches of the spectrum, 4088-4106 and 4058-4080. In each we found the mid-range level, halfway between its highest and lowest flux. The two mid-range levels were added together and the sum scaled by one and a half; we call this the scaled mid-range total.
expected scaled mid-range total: 47.3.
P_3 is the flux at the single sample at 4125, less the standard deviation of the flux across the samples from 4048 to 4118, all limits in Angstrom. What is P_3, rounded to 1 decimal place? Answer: 15.0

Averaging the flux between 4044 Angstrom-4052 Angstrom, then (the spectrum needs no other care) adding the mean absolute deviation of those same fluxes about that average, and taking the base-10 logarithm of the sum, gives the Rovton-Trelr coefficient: 1.25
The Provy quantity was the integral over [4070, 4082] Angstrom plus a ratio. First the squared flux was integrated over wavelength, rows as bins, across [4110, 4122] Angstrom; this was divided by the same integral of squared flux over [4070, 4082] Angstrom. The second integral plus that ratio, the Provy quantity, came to 2989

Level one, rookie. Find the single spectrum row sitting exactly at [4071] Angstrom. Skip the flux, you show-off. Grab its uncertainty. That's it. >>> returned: 1.80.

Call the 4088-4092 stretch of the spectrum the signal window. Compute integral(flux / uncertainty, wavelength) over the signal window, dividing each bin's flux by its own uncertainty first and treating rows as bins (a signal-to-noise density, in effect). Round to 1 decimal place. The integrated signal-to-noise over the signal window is 39.6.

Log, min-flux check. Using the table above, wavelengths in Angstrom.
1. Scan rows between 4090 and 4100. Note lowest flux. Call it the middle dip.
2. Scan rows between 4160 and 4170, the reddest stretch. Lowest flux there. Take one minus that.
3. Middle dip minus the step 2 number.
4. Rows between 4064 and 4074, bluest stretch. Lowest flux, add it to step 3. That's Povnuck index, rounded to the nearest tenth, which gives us 45.1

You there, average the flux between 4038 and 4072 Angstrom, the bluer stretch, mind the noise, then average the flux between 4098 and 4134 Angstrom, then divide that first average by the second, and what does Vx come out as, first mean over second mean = 1.10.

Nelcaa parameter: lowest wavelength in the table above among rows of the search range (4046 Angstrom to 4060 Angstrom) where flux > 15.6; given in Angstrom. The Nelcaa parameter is 4047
